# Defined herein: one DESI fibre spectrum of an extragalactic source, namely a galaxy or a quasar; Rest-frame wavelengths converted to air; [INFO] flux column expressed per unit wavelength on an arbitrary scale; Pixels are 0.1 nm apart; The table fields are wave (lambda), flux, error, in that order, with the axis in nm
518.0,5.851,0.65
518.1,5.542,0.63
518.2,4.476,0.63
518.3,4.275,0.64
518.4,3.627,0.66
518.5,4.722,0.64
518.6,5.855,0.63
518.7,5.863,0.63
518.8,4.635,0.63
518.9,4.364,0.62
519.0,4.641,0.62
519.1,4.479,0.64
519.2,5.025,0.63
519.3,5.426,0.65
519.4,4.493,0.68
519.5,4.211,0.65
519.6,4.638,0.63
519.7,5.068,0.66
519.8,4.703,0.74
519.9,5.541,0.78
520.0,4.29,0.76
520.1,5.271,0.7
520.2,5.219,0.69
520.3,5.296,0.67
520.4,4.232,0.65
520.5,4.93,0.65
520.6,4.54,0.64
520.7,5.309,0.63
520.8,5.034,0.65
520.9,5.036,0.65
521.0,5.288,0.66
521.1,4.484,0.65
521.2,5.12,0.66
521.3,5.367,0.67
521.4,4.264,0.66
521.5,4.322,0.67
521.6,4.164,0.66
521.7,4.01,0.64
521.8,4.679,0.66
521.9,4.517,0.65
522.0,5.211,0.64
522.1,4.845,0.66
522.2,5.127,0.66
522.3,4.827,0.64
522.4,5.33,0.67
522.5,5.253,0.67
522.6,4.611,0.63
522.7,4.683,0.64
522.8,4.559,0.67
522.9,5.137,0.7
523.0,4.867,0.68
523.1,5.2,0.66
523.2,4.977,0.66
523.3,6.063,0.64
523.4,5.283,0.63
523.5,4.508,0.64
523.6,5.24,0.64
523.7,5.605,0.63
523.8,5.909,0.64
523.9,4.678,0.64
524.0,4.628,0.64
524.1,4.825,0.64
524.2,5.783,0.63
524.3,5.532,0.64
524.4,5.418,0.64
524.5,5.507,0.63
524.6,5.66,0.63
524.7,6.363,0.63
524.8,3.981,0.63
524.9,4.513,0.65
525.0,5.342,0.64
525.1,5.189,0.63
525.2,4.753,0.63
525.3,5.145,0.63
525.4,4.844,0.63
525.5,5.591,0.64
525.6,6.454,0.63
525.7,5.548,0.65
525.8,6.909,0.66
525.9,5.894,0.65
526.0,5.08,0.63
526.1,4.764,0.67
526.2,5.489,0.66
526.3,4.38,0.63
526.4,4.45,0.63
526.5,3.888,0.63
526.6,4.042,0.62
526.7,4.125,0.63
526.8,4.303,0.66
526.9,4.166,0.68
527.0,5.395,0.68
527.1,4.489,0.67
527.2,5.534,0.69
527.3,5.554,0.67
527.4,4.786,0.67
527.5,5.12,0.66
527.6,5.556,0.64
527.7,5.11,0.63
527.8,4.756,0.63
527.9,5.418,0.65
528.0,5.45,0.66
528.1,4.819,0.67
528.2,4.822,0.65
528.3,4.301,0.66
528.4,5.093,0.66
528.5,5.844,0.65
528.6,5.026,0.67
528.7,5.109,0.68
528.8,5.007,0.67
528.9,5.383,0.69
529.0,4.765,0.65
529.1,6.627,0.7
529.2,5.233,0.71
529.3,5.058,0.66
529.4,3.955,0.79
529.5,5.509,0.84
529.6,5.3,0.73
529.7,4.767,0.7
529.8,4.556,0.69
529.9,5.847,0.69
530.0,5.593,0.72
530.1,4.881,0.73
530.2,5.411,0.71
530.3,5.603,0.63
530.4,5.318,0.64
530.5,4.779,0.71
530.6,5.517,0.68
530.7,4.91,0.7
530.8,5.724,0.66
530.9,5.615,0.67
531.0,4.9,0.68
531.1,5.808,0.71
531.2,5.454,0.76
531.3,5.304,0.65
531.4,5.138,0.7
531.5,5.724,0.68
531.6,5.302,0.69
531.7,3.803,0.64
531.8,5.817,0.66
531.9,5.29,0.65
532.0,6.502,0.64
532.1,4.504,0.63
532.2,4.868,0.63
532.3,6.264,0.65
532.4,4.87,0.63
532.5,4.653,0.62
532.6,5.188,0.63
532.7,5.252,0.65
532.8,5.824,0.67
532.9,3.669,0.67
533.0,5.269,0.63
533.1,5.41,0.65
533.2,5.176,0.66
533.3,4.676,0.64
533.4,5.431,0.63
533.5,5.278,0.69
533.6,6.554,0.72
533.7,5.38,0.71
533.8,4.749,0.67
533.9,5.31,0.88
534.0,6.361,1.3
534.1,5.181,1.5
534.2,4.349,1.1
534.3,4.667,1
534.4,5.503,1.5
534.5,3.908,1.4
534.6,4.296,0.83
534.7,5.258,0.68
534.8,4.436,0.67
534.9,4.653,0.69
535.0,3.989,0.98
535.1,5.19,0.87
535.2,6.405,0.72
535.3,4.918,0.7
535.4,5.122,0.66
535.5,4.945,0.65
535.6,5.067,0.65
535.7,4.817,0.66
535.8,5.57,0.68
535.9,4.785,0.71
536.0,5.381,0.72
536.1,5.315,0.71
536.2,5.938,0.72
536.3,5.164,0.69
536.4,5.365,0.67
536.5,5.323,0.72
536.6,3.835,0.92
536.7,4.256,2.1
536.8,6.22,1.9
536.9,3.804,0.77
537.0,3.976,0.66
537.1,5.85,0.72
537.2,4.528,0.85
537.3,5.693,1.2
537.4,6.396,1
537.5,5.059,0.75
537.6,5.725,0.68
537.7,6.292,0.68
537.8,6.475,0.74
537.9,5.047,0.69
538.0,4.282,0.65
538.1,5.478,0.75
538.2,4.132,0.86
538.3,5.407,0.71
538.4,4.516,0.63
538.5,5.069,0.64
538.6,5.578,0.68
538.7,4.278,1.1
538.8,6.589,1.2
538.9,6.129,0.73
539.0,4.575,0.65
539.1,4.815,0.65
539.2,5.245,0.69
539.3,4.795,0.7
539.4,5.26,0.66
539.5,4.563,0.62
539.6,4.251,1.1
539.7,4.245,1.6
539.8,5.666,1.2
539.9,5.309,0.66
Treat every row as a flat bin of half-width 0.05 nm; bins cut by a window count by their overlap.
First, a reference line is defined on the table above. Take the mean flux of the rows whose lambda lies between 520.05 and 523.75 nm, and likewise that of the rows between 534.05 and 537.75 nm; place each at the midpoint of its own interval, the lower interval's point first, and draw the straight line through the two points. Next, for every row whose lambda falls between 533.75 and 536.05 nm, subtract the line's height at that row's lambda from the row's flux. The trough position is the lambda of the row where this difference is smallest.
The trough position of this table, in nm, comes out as 534.5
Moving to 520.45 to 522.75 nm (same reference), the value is 521.7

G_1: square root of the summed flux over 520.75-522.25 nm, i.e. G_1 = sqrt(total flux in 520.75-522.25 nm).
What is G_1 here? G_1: 8.45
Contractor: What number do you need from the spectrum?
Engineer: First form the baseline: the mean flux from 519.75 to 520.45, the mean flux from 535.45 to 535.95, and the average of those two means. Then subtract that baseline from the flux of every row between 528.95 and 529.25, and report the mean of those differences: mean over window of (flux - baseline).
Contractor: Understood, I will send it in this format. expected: 0.56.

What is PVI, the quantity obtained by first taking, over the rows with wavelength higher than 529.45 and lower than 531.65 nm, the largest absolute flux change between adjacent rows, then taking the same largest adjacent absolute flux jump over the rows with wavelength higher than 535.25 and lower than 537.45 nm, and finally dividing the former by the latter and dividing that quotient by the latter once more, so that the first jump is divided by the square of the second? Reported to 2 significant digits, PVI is 0.22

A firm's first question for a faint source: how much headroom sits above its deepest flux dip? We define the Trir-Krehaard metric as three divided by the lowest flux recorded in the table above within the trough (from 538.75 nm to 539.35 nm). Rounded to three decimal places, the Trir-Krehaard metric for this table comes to 0.656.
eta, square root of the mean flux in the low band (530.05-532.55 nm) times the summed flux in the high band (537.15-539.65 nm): 26.2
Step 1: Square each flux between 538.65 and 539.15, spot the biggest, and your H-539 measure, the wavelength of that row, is 538.8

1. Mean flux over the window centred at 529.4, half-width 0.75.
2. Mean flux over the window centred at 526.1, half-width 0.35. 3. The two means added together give 10.45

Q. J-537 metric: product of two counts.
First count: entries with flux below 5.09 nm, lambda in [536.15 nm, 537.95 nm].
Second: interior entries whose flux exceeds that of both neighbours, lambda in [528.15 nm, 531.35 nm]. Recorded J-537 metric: 70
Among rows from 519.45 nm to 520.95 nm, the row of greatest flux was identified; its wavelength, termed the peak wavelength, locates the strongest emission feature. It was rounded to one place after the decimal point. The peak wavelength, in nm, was 519.9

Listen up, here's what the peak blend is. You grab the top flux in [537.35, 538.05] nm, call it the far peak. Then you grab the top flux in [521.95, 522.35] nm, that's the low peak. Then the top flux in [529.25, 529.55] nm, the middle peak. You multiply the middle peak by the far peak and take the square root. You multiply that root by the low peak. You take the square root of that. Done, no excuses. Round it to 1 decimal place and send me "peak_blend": 5.6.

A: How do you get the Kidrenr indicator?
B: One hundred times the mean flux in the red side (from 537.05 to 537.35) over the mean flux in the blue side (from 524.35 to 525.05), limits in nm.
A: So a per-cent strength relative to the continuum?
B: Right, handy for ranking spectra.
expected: 102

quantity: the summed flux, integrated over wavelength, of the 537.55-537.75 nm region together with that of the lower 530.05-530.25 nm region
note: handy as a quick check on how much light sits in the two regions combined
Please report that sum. 2.23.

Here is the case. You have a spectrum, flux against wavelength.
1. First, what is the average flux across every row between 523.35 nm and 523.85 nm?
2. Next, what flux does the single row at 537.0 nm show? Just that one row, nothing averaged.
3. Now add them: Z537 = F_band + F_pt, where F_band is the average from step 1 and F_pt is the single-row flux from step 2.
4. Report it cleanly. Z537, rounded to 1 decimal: 9.3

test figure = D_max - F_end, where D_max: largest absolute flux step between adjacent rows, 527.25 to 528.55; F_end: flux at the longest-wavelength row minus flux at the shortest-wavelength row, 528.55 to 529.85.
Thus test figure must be 1.3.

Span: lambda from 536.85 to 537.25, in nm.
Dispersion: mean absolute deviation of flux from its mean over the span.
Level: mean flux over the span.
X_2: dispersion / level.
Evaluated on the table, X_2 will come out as 0.144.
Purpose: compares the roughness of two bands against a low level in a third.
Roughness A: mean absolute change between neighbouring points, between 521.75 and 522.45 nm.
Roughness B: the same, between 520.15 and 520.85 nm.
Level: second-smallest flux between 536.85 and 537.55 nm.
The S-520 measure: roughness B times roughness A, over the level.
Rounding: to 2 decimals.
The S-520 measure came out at 0.05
